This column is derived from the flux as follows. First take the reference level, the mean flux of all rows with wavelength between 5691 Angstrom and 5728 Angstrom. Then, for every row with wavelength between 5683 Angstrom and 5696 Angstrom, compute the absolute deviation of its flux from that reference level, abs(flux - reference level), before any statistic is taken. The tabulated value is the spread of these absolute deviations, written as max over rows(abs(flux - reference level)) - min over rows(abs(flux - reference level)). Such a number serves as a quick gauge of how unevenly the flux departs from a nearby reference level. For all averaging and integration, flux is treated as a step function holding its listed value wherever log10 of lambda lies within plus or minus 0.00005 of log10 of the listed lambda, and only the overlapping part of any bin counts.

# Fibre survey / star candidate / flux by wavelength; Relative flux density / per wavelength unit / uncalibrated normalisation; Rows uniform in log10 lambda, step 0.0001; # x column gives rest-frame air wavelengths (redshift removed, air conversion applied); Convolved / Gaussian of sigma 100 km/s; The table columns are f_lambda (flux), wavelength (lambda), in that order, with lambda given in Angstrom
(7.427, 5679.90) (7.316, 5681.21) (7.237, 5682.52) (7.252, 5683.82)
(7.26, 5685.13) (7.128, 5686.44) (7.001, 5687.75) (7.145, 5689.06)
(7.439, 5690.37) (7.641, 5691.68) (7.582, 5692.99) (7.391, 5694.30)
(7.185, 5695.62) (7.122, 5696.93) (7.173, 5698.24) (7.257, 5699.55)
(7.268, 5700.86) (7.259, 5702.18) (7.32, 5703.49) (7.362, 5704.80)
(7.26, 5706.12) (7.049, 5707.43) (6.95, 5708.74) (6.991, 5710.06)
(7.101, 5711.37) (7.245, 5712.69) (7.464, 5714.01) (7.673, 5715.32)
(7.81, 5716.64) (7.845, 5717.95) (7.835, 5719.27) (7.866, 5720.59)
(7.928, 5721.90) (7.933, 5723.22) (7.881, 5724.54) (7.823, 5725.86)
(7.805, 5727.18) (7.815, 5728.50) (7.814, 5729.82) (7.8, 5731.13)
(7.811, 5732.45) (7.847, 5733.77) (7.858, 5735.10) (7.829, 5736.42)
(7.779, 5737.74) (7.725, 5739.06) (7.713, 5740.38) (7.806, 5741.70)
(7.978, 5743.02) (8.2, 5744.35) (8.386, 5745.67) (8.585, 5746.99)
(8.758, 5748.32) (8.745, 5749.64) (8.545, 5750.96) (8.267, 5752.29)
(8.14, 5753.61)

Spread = 0.4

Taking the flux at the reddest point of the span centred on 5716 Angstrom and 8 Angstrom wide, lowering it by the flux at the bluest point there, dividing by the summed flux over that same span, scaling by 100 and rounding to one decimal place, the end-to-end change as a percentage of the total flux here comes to 1.3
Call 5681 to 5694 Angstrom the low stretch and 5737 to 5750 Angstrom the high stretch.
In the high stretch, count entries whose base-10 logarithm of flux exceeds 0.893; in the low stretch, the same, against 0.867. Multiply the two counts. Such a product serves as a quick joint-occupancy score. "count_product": 18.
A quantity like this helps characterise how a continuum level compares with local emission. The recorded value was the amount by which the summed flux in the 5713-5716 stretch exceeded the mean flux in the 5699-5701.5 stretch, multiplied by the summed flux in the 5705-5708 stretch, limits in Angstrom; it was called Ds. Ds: 113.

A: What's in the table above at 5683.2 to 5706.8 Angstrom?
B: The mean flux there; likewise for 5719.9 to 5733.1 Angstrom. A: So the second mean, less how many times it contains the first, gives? 6.77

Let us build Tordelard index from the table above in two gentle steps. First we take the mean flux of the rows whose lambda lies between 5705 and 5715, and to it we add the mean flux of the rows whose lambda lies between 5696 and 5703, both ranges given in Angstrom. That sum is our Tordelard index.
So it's 14.4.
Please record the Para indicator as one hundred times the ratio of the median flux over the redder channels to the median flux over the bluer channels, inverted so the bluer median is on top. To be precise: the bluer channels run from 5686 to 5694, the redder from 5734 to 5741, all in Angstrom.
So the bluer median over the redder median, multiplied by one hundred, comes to 94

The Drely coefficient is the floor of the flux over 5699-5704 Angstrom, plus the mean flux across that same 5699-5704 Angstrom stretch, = 14.5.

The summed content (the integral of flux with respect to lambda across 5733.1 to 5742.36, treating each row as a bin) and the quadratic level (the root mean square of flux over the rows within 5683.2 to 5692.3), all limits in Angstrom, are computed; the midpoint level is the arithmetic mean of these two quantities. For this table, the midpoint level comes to 39.7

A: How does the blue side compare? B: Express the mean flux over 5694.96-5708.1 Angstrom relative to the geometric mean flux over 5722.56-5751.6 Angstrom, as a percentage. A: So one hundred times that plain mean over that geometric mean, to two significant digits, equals 90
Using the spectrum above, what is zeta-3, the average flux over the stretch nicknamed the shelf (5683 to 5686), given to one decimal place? 7.3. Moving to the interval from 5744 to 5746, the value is 8.3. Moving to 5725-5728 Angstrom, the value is 7.8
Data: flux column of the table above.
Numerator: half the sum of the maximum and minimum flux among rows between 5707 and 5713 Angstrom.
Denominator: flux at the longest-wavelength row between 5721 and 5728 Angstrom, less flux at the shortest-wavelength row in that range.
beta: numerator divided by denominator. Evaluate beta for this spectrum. -58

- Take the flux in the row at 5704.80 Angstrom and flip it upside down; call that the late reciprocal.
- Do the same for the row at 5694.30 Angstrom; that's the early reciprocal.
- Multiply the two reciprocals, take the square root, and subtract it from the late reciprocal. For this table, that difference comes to 0.0003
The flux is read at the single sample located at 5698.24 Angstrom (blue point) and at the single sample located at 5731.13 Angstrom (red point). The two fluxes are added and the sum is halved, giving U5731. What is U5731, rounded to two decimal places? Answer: 7.49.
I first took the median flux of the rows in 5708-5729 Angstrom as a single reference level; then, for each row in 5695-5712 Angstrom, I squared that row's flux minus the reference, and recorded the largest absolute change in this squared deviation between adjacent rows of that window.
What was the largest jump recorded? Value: 0.278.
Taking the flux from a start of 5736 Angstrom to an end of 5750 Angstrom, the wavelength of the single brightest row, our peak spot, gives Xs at 5748.32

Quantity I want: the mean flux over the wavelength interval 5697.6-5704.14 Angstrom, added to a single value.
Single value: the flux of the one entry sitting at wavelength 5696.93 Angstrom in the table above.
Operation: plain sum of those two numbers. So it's 14.4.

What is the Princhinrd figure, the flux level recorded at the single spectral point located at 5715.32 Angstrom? 7.673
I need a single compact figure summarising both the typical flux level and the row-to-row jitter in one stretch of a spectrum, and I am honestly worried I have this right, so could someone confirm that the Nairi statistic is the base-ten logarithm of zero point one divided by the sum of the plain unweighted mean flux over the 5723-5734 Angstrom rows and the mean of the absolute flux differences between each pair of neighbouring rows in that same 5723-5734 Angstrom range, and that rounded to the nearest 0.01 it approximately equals -1.90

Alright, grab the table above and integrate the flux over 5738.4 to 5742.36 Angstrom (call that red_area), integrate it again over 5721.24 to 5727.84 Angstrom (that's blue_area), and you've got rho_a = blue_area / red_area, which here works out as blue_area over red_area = 1.7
